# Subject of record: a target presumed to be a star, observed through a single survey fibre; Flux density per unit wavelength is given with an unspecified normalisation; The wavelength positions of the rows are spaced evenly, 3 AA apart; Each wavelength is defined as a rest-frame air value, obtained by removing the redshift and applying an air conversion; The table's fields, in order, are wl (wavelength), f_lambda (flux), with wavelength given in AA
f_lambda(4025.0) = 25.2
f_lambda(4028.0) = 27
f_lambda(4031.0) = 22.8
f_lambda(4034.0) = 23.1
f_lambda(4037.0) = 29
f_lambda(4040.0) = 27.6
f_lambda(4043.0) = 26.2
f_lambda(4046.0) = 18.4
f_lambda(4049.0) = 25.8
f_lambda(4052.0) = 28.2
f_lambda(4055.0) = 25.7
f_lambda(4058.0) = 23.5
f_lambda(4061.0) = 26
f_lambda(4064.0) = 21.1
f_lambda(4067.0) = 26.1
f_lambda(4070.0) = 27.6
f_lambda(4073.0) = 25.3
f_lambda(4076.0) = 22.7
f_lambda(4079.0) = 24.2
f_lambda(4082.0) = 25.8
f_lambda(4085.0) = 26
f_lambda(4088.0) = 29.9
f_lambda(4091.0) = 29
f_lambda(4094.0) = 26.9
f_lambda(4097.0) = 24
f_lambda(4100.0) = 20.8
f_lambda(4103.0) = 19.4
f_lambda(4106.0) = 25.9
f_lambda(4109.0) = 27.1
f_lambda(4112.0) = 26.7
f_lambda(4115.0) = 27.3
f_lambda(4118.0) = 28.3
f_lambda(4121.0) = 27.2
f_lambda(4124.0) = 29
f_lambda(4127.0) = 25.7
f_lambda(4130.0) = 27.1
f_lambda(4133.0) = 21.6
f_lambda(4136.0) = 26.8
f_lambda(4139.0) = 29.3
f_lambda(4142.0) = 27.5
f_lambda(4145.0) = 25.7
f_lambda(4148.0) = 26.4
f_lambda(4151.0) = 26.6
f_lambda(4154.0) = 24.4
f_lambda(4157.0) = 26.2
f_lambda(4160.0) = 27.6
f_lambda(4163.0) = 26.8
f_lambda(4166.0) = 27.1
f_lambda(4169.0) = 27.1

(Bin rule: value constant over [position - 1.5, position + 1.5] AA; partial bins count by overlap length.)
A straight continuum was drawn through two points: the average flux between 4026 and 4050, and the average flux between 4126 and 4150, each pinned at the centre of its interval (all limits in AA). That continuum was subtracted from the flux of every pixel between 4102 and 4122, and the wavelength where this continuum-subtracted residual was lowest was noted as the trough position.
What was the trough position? 4103.0 AA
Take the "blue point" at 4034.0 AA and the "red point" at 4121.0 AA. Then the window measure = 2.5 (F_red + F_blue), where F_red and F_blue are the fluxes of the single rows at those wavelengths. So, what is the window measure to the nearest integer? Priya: 126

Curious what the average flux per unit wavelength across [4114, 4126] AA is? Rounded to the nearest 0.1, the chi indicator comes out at 27.9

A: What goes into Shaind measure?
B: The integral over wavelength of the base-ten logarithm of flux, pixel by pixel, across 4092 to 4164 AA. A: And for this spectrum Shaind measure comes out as 102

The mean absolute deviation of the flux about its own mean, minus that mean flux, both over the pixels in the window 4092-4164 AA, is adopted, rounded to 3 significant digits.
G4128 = -24.3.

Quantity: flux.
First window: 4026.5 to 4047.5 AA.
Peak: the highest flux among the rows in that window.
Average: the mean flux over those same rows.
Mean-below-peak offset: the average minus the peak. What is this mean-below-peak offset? -4.1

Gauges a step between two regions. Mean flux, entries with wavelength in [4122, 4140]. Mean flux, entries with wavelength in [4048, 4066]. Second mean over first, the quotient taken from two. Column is 1.06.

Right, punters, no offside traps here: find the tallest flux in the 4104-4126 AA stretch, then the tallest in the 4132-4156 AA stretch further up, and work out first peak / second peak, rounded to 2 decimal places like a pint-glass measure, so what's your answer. 0.99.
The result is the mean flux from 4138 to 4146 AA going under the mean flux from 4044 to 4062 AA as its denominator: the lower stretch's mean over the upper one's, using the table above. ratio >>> 0.895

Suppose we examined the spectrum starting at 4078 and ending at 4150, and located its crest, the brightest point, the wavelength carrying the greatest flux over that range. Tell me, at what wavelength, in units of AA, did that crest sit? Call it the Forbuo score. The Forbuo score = 4088.0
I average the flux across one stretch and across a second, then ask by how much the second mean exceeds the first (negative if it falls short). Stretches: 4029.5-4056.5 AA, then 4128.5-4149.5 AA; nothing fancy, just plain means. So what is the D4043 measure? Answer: 1.1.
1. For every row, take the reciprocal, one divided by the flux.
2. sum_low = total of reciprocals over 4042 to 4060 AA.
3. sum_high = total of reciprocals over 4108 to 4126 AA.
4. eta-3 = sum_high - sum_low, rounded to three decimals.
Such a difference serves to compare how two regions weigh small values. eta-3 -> -0.031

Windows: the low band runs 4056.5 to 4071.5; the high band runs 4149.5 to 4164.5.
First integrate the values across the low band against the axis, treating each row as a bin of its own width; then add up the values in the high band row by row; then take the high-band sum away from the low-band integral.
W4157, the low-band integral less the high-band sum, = 241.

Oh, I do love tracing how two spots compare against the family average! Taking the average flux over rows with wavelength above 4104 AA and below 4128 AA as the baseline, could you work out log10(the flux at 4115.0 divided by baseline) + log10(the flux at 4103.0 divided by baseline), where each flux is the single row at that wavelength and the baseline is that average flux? -0.14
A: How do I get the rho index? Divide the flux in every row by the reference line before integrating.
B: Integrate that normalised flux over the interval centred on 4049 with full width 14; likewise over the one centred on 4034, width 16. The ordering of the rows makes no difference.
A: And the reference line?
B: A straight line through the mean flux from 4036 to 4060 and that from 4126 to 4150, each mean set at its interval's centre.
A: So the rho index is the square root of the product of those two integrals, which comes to 14.9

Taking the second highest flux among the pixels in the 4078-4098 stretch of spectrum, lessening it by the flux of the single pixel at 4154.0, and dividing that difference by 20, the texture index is 0.23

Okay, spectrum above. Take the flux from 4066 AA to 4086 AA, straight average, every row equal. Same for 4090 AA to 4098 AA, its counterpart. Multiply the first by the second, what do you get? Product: 676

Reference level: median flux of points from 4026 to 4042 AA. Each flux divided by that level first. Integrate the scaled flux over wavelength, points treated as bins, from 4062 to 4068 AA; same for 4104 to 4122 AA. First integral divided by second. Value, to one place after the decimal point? 0.3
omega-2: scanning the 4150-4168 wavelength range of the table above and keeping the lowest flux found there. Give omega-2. 24.4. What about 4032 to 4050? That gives 18.4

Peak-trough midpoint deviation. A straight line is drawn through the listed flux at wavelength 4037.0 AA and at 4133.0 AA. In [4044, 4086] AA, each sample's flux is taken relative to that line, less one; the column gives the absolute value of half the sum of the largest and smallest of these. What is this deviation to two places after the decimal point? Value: 0.15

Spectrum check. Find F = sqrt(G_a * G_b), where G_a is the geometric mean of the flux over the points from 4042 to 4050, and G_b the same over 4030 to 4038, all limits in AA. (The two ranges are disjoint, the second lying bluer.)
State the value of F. 24.0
